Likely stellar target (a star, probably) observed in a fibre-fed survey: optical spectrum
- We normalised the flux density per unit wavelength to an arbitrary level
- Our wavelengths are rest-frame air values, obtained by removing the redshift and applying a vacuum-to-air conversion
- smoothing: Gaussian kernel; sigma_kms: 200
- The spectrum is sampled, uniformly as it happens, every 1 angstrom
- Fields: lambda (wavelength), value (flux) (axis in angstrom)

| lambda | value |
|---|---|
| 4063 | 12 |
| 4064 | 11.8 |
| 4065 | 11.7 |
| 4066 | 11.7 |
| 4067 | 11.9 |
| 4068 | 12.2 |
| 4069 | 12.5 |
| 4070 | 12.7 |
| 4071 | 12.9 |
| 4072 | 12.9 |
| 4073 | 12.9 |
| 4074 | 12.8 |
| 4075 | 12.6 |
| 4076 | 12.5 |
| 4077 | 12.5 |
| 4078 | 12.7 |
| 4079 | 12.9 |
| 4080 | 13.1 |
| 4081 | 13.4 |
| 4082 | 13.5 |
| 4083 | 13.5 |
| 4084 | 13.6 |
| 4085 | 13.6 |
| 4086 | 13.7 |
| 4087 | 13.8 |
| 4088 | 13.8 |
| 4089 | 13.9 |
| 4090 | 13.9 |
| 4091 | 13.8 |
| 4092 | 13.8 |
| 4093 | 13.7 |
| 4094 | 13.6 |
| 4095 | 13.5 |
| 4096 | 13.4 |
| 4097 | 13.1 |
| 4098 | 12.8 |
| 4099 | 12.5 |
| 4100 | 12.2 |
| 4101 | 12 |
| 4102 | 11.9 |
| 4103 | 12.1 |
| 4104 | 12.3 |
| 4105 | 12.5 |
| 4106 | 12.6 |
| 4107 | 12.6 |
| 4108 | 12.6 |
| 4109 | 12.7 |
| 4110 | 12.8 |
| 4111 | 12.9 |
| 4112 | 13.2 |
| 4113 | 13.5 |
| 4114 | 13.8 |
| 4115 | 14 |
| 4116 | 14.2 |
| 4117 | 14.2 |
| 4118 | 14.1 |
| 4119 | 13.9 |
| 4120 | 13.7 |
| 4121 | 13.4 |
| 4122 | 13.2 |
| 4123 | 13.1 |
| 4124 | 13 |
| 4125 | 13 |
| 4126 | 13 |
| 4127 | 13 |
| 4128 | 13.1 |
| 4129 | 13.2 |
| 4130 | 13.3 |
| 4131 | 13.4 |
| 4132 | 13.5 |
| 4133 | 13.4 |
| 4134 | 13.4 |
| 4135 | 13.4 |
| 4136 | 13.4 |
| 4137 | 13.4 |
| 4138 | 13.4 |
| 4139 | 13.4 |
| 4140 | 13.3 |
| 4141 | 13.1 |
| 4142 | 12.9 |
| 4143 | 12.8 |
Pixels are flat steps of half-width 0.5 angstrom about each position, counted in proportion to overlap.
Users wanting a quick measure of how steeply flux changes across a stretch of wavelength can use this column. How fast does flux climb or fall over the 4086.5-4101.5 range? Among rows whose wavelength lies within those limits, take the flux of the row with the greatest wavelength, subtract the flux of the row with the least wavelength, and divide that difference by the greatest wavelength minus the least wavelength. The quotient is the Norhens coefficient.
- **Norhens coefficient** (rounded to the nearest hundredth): -0.13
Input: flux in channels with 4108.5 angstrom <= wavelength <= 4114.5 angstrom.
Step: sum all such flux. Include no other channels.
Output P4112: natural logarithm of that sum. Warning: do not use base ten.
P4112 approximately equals 4.4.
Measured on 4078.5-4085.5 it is 4.5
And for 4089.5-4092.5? 3.7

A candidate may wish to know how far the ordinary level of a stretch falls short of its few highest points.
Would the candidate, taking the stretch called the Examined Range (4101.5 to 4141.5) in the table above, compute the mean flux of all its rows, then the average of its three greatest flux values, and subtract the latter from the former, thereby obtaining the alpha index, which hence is -1.0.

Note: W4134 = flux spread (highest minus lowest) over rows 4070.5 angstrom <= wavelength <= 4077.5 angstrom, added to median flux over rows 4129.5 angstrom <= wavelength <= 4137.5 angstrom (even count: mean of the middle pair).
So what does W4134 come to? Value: 13.8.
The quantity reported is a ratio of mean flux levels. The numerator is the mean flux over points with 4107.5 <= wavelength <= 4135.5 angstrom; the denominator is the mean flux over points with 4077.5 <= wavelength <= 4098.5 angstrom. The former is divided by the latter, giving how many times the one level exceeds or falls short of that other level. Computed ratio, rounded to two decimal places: 0.99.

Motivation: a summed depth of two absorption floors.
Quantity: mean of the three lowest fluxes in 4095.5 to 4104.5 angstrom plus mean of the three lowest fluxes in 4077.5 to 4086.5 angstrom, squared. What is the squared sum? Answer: 620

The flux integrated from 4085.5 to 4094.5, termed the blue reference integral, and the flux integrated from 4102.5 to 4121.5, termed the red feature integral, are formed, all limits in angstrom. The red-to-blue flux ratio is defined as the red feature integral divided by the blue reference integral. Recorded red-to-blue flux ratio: 2.0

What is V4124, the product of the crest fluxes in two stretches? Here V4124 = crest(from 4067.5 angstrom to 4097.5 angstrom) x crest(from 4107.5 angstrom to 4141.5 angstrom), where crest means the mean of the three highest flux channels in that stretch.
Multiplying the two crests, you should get 196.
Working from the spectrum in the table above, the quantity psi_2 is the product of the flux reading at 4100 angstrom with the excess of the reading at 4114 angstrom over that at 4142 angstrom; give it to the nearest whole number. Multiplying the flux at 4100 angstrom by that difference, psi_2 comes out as 11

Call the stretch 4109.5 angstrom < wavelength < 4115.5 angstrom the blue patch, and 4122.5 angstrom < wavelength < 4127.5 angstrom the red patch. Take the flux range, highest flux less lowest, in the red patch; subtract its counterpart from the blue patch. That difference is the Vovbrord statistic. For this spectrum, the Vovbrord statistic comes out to -1.1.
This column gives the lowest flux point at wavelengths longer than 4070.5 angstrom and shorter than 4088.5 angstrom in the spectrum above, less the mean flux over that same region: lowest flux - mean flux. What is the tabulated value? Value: -0.65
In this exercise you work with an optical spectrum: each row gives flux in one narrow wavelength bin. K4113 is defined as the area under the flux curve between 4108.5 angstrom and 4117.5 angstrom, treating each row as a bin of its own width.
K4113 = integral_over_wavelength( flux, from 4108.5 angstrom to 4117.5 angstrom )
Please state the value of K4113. 121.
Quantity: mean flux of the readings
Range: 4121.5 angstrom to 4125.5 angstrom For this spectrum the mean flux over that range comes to 13.1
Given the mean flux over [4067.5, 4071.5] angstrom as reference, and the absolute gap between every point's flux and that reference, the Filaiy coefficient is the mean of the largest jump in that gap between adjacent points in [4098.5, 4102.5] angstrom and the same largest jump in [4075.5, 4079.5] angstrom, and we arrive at 0.25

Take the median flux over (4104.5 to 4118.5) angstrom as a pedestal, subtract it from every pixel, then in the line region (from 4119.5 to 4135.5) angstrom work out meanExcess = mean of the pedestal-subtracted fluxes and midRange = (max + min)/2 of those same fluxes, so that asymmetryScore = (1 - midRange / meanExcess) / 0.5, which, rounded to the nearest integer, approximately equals -1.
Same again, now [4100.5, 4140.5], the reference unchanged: 2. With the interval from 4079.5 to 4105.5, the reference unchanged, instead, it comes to 4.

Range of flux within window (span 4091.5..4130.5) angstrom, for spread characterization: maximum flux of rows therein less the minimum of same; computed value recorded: 2.3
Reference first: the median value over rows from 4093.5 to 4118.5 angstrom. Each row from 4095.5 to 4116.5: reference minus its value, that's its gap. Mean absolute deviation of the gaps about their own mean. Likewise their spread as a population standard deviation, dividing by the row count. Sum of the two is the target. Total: 1.1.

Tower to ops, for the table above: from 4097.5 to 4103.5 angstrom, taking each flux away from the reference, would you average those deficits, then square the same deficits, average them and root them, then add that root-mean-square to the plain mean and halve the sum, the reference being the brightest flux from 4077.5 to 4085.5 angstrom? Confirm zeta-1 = 1.4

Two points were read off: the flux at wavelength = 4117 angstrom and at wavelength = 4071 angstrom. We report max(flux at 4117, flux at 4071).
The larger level 14.2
